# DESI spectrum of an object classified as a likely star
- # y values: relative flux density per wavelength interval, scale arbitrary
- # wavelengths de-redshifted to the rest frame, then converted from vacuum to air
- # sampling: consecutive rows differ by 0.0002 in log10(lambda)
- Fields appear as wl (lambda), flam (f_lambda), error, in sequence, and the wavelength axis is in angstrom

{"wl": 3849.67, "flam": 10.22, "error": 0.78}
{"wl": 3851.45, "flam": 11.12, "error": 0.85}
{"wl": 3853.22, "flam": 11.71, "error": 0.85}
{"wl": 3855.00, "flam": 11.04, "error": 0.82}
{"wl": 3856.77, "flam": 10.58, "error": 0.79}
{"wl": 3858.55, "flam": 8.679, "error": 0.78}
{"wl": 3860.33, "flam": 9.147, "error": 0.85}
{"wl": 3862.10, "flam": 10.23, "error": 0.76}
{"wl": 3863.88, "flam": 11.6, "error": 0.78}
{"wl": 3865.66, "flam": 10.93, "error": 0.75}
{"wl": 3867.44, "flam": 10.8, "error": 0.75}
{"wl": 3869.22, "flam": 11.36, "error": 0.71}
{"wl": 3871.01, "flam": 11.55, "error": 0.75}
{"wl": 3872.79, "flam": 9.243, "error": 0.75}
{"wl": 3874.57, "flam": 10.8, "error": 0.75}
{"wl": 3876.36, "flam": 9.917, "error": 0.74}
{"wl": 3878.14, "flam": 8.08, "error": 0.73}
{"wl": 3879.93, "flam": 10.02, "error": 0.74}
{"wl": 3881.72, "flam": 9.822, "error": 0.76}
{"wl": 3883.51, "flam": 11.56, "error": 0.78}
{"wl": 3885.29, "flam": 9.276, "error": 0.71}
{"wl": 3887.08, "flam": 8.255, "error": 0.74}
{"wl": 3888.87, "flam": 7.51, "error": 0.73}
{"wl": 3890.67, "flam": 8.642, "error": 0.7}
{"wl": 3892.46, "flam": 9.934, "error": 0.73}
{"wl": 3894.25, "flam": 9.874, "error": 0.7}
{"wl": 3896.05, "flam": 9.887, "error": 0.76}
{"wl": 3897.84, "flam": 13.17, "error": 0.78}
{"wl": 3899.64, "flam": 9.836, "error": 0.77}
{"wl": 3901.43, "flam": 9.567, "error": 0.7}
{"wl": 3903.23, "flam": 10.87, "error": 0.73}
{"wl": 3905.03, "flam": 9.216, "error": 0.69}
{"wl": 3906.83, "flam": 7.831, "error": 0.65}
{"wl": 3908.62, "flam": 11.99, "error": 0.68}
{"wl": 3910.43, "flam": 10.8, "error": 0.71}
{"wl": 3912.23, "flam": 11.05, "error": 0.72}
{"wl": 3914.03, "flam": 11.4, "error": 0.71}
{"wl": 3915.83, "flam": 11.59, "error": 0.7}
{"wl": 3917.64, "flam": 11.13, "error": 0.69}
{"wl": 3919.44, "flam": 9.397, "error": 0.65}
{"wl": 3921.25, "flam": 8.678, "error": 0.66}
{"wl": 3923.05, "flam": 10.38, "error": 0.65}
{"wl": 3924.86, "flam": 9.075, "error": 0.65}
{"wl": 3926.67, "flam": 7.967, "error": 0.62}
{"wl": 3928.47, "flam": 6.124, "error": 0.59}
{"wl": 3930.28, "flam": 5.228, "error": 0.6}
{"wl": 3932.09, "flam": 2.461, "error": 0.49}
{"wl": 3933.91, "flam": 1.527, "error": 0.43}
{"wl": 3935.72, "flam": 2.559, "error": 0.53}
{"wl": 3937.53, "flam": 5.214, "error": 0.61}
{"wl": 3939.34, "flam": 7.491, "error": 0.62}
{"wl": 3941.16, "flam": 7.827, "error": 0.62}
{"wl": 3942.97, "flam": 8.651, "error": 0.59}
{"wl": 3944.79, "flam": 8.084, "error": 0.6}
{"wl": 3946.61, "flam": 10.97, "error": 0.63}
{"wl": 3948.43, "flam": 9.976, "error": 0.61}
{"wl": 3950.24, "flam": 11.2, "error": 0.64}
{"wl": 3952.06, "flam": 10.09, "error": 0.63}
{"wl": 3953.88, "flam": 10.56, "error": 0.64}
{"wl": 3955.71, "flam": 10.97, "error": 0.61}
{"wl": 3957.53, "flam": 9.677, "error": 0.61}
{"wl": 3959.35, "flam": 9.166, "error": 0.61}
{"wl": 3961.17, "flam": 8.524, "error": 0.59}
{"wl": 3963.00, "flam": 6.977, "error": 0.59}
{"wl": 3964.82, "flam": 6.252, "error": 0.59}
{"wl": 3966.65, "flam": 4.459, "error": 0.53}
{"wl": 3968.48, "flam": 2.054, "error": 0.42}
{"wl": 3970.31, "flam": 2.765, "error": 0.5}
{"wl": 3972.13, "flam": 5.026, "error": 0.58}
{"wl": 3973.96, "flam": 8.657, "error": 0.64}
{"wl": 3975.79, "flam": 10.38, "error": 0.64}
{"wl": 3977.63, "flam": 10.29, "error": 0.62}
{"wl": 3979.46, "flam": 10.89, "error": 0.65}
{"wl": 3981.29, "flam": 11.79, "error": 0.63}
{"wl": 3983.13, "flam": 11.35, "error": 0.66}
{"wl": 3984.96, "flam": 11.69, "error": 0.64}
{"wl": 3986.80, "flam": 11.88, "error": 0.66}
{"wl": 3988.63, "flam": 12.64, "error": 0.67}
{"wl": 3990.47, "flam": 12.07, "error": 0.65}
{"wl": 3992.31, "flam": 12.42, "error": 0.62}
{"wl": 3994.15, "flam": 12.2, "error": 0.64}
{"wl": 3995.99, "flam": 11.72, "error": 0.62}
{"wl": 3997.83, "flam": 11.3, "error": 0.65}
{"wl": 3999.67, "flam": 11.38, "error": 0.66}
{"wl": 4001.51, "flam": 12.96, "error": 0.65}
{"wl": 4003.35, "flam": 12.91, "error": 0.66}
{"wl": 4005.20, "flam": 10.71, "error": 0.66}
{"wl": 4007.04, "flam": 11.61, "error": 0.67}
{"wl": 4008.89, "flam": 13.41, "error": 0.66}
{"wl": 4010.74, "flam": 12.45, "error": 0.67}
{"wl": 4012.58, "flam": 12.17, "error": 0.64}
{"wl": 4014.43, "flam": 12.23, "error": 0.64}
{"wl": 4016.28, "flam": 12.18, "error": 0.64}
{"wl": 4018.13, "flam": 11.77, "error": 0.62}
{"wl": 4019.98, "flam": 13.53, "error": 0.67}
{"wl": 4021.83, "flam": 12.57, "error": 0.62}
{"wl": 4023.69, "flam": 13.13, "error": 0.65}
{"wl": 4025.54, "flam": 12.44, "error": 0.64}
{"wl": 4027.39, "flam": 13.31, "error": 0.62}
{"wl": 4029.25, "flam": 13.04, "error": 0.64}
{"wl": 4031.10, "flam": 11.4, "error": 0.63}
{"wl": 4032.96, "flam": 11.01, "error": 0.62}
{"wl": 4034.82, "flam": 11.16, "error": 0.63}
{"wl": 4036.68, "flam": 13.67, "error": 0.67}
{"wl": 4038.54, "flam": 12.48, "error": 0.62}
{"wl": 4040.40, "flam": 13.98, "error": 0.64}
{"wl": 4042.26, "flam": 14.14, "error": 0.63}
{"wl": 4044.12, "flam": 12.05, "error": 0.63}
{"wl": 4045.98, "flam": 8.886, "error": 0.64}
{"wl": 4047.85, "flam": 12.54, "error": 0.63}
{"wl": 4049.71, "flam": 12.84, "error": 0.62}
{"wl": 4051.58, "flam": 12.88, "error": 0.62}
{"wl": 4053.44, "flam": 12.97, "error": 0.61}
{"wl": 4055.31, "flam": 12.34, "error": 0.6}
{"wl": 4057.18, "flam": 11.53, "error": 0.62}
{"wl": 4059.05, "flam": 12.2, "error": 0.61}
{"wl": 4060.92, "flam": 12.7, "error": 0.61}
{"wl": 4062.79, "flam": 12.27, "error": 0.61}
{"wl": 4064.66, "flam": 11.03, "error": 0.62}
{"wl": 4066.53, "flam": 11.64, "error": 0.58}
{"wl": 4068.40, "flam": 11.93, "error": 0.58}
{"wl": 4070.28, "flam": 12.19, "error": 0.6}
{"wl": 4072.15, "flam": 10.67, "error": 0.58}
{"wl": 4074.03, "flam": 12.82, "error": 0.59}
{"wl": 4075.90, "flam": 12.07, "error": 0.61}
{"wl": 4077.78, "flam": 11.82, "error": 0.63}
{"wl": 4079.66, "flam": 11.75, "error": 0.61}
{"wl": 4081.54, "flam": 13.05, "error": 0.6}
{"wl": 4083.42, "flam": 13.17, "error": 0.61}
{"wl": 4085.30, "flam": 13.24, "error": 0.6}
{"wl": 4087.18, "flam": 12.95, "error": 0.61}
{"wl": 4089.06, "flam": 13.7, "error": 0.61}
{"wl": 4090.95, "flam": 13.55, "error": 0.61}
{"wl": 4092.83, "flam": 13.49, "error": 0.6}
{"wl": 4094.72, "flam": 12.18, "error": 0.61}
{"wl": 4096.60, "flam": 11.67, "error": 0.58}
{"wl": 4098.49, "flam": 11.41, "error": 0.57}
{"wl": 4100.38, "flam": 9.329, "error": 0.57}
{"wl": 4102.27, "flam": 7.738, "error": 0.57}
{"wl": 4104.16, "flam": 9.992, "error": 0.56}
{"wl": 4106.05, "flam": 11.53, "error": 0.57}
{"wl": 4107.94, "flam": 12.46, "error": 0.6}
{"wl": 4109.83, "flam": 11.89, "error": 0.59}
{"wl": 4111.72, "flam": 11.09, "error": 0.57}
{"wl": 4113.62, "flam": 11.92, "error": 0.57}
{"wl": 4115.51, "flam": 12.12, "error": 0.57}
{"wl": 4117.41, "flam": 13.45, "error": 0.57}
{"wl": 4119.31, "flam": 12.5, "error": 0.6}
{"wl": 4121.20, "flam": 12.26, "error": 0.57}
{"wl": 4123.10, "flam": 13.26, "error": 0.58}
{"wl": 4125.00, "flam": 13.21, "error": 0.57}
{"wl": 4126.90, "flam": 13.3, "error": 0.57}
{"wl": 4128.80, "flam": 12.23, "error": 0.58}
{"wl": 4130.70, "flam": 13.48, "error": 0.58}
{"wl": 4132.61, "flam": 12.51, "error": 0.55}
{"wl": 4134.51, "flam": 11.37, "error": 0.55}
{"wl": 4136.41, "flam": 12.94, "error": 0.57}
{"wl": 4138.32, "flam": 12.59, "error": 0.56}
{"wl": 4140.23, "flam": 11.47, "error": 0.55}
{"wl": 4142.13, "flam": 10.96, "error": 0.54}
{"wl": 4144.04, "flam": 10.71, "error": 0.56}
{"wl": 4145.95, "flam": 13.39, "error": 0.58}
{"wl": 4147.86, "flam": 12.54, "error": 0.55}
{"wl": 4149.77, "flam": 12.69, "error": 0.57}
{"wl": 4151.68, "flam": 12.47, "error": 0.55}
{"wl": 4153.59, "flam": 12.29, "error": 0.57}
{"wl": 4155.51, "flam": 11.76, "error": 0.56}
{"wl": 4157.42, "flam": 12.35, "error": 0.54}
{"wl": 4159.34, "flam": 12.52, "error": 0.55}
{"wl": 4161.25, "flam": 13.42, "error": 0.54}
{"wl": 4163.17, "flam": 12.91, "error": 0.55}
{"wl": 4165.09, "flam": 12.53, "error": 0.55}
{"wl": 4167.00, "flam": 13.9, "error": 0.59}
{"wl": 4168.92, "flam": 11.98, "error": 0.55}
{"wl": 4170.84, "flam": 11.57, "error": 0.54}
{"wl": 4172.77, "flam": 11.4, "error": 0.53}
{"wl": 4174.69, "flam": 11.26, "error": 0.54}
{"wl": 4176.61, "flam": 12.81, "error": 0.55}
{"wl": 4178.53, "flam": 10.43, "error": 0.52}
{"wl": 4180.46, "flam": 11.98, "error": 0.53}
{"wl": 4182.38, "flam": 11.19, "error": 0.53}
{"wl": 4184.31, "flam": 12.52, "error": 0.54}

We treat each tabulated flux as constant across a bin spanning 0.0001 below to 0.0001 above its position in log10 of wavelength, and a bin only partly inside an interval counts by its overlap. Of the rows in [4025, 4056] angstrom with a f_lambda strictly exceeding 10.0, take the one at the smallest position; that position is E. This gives 4025.54 angstrom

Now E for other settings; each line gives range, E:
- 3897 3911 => 3897.84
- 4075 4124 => 4075.90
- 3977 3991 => 3977.63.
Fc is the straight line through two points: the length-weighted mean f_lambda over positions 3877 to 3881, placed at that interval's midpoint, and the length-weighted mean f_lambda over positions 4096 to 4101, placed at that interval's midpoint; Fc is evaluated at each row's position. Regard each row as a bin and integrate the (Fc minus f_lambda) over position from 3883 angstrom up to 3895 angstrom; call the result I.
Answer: 0.0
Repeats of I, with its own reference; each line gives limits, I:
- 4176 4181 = -1.0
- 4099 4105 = 10.1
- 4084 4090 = -15.3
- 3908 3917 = -17.5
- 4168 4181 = -2.7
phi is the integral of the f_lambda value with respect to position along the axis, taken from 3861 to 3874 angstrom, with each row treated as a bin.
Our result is 140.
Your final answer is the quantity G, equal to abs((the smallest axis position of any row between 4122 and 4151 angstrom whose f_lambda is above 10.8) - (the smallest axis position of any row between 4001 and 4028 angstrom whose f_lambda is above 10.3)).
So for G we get 121.6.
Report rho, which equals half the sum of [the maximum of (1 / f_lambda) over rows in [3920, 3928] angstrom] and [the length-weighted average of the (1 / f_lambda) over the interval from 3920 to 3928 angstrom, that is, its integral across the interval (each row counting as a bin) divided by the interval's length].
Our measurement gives 0.120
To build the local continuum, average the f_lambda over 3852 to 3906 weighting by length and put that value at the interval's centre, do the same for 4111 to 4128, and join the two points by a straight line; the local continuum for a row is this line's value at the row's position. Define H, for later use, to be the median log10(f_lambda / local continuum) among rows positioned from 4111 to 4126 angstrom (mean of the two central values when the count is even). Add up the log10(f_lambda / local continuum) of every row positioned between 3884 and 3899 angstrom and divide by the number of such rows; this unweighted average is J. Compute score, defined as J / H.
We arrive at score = 4.7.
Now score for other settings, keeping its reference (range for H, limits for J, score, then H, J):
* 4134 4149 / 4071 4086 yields -0.2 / -0.029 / 0.005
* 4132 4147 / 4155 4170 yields 0.5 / -0.027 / -0.012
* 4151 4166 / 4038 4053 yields -1.2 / -0.017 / 0.020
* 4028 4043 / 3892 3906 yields -0.1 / 0.038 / -0.003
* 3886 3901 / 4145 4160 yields 0.8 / -0.019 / -0.015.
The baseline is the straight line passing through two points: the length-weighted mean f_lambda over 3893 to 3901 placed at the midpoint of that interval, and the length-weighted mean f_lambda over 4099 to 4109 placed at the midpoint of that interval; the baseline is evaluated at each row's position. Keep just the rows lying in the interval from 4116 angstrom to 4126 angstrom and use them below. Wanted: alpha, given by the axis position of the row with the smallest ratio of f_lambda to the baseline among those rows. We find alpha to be 4121.20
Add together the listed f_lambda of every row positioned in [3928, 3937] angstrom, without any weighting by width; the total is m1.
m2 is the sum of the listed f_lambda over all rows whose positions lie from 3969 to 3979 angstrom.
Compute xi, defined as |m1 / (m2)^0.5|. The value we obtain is 2.9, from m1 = 18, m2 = 37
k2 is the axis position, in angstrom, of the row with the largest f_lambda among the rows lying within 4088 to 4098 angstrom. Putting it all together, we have 4089.06 angstrom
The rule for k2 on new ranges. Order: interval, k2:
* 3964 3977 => 3975.79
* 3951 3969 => 3955.71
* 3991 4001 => 3992.31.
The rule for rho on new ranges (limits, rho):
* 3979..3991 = 0.088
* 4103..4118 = 0.093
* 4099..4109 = 0.115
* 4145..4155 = 0.080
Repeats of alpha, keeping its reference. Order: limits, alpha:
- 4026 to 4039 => 4032.96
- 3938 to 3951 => 3939.34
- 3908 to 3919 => 3910.43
